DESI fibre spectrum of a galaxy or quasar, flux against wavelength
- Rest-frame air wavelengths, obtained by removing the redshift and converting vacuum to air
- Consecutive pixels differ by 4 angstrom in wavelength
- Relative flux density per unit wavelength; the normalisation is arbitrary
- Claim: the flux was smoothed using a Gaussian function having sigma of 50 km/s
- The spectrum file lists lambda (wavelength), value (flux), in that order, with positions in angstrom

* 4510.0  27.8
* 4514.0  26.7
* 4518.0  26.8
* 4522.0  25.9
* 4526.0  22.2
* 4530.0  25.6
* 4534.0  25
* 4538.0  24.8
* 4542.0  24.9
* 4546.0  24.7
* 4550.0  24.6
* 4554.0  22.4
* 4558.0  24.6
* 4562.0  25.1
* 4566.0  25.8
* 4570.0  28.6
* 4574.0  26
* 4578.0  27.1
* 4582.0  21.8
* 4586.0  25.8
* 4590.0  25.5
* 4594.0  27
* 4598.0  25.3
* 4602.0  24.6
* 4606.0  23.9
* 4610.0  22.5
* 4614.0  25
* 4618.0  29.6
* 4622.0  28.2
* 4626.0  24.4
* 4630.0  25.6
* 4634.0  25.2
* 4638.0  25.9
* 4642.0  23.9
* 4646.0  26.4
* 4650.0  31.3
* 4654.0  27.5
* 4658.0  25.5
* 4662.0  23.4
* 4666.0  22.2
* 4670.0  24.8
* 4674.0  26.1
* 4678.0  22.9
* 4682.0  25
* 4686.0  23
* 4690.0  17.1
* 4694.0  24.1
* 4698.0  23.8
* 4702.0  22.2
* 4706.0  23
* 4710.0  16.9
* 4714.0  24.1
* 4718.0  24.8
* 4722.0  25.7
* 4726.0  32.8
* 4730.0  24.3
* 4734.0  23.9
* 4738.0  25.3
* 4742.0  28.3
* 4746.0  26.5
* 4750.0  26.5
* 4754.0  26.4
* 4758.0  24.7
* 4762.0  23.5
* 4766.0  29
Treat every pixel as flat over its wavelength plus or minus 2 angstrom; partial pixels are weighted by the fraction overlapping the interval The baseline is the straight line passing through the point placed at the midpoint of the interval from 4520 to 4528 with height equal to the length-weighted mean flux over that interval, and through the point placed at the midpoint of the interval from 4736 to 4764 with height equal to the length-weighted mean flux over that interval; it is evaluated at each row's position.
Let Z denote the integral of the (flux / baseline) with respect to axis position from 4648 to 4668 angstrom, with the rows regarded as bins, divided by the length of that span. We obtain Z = 1.03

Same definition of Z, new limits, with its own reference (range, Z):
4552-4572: 1.04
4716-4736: 1.02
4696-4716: 0.86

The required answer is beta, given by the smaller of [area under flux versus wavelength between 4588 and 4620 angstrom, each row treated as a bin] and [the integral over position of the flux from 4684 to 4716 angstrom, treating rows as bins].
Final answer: 697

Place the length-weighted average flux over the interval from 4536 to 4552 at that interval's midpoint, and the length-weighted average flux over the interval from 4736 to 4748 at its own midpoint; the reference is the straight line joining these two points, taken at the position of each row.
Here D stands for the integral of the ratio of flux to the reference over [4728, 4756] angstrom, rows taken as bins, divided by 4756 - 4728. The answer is 0.97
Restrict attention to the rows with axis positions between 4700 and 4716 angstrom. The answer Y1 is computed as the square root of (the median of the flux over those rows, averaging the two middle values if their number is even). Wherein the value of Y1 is 4.75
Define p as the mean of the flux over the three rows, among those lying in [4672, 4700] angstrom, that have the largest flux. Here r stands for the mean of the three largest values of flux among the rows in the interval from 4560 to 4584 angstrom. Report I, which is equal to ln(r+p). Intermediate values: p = 25.1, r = 27.2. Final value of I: 3.96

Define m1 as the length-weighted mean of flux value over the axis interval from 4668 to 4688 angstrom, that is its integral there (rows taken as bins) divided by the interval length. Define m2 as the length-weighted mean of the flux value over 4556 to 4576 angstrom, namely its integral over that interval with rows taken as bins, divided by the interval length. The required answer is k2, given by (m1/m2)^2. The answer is 0.88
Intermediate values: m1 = 24.4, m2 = 26.0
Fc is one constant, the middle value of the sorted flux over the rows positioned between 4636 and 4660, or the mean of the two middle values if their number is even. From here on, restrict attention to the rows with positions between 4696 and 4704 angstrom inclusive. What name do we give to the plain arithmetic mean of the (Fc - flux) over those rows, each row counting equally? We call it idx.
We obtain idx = 3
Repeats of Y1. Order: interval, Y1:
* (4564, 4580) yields 5.15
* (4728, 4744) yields 4.98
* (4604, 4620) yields 4.94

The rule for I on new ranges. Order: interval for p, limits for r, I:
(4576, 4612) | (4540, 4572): 3.97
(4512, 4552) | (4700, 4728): 3.99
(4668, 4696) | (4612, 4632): 3.97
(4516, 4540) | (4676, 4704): 3.92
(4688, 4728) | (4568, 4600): 4.01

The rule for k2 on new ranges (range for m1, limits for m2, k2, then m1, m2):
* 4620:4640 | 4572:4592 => 1.05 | 25.9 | 25.2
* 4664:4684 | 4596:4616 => 1.00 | 24.2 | 24.3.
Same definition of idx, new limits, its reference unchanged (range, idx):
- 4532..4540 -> 1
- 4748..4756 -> 0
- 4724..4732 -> -2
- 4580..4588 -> 2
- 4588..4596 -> 0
